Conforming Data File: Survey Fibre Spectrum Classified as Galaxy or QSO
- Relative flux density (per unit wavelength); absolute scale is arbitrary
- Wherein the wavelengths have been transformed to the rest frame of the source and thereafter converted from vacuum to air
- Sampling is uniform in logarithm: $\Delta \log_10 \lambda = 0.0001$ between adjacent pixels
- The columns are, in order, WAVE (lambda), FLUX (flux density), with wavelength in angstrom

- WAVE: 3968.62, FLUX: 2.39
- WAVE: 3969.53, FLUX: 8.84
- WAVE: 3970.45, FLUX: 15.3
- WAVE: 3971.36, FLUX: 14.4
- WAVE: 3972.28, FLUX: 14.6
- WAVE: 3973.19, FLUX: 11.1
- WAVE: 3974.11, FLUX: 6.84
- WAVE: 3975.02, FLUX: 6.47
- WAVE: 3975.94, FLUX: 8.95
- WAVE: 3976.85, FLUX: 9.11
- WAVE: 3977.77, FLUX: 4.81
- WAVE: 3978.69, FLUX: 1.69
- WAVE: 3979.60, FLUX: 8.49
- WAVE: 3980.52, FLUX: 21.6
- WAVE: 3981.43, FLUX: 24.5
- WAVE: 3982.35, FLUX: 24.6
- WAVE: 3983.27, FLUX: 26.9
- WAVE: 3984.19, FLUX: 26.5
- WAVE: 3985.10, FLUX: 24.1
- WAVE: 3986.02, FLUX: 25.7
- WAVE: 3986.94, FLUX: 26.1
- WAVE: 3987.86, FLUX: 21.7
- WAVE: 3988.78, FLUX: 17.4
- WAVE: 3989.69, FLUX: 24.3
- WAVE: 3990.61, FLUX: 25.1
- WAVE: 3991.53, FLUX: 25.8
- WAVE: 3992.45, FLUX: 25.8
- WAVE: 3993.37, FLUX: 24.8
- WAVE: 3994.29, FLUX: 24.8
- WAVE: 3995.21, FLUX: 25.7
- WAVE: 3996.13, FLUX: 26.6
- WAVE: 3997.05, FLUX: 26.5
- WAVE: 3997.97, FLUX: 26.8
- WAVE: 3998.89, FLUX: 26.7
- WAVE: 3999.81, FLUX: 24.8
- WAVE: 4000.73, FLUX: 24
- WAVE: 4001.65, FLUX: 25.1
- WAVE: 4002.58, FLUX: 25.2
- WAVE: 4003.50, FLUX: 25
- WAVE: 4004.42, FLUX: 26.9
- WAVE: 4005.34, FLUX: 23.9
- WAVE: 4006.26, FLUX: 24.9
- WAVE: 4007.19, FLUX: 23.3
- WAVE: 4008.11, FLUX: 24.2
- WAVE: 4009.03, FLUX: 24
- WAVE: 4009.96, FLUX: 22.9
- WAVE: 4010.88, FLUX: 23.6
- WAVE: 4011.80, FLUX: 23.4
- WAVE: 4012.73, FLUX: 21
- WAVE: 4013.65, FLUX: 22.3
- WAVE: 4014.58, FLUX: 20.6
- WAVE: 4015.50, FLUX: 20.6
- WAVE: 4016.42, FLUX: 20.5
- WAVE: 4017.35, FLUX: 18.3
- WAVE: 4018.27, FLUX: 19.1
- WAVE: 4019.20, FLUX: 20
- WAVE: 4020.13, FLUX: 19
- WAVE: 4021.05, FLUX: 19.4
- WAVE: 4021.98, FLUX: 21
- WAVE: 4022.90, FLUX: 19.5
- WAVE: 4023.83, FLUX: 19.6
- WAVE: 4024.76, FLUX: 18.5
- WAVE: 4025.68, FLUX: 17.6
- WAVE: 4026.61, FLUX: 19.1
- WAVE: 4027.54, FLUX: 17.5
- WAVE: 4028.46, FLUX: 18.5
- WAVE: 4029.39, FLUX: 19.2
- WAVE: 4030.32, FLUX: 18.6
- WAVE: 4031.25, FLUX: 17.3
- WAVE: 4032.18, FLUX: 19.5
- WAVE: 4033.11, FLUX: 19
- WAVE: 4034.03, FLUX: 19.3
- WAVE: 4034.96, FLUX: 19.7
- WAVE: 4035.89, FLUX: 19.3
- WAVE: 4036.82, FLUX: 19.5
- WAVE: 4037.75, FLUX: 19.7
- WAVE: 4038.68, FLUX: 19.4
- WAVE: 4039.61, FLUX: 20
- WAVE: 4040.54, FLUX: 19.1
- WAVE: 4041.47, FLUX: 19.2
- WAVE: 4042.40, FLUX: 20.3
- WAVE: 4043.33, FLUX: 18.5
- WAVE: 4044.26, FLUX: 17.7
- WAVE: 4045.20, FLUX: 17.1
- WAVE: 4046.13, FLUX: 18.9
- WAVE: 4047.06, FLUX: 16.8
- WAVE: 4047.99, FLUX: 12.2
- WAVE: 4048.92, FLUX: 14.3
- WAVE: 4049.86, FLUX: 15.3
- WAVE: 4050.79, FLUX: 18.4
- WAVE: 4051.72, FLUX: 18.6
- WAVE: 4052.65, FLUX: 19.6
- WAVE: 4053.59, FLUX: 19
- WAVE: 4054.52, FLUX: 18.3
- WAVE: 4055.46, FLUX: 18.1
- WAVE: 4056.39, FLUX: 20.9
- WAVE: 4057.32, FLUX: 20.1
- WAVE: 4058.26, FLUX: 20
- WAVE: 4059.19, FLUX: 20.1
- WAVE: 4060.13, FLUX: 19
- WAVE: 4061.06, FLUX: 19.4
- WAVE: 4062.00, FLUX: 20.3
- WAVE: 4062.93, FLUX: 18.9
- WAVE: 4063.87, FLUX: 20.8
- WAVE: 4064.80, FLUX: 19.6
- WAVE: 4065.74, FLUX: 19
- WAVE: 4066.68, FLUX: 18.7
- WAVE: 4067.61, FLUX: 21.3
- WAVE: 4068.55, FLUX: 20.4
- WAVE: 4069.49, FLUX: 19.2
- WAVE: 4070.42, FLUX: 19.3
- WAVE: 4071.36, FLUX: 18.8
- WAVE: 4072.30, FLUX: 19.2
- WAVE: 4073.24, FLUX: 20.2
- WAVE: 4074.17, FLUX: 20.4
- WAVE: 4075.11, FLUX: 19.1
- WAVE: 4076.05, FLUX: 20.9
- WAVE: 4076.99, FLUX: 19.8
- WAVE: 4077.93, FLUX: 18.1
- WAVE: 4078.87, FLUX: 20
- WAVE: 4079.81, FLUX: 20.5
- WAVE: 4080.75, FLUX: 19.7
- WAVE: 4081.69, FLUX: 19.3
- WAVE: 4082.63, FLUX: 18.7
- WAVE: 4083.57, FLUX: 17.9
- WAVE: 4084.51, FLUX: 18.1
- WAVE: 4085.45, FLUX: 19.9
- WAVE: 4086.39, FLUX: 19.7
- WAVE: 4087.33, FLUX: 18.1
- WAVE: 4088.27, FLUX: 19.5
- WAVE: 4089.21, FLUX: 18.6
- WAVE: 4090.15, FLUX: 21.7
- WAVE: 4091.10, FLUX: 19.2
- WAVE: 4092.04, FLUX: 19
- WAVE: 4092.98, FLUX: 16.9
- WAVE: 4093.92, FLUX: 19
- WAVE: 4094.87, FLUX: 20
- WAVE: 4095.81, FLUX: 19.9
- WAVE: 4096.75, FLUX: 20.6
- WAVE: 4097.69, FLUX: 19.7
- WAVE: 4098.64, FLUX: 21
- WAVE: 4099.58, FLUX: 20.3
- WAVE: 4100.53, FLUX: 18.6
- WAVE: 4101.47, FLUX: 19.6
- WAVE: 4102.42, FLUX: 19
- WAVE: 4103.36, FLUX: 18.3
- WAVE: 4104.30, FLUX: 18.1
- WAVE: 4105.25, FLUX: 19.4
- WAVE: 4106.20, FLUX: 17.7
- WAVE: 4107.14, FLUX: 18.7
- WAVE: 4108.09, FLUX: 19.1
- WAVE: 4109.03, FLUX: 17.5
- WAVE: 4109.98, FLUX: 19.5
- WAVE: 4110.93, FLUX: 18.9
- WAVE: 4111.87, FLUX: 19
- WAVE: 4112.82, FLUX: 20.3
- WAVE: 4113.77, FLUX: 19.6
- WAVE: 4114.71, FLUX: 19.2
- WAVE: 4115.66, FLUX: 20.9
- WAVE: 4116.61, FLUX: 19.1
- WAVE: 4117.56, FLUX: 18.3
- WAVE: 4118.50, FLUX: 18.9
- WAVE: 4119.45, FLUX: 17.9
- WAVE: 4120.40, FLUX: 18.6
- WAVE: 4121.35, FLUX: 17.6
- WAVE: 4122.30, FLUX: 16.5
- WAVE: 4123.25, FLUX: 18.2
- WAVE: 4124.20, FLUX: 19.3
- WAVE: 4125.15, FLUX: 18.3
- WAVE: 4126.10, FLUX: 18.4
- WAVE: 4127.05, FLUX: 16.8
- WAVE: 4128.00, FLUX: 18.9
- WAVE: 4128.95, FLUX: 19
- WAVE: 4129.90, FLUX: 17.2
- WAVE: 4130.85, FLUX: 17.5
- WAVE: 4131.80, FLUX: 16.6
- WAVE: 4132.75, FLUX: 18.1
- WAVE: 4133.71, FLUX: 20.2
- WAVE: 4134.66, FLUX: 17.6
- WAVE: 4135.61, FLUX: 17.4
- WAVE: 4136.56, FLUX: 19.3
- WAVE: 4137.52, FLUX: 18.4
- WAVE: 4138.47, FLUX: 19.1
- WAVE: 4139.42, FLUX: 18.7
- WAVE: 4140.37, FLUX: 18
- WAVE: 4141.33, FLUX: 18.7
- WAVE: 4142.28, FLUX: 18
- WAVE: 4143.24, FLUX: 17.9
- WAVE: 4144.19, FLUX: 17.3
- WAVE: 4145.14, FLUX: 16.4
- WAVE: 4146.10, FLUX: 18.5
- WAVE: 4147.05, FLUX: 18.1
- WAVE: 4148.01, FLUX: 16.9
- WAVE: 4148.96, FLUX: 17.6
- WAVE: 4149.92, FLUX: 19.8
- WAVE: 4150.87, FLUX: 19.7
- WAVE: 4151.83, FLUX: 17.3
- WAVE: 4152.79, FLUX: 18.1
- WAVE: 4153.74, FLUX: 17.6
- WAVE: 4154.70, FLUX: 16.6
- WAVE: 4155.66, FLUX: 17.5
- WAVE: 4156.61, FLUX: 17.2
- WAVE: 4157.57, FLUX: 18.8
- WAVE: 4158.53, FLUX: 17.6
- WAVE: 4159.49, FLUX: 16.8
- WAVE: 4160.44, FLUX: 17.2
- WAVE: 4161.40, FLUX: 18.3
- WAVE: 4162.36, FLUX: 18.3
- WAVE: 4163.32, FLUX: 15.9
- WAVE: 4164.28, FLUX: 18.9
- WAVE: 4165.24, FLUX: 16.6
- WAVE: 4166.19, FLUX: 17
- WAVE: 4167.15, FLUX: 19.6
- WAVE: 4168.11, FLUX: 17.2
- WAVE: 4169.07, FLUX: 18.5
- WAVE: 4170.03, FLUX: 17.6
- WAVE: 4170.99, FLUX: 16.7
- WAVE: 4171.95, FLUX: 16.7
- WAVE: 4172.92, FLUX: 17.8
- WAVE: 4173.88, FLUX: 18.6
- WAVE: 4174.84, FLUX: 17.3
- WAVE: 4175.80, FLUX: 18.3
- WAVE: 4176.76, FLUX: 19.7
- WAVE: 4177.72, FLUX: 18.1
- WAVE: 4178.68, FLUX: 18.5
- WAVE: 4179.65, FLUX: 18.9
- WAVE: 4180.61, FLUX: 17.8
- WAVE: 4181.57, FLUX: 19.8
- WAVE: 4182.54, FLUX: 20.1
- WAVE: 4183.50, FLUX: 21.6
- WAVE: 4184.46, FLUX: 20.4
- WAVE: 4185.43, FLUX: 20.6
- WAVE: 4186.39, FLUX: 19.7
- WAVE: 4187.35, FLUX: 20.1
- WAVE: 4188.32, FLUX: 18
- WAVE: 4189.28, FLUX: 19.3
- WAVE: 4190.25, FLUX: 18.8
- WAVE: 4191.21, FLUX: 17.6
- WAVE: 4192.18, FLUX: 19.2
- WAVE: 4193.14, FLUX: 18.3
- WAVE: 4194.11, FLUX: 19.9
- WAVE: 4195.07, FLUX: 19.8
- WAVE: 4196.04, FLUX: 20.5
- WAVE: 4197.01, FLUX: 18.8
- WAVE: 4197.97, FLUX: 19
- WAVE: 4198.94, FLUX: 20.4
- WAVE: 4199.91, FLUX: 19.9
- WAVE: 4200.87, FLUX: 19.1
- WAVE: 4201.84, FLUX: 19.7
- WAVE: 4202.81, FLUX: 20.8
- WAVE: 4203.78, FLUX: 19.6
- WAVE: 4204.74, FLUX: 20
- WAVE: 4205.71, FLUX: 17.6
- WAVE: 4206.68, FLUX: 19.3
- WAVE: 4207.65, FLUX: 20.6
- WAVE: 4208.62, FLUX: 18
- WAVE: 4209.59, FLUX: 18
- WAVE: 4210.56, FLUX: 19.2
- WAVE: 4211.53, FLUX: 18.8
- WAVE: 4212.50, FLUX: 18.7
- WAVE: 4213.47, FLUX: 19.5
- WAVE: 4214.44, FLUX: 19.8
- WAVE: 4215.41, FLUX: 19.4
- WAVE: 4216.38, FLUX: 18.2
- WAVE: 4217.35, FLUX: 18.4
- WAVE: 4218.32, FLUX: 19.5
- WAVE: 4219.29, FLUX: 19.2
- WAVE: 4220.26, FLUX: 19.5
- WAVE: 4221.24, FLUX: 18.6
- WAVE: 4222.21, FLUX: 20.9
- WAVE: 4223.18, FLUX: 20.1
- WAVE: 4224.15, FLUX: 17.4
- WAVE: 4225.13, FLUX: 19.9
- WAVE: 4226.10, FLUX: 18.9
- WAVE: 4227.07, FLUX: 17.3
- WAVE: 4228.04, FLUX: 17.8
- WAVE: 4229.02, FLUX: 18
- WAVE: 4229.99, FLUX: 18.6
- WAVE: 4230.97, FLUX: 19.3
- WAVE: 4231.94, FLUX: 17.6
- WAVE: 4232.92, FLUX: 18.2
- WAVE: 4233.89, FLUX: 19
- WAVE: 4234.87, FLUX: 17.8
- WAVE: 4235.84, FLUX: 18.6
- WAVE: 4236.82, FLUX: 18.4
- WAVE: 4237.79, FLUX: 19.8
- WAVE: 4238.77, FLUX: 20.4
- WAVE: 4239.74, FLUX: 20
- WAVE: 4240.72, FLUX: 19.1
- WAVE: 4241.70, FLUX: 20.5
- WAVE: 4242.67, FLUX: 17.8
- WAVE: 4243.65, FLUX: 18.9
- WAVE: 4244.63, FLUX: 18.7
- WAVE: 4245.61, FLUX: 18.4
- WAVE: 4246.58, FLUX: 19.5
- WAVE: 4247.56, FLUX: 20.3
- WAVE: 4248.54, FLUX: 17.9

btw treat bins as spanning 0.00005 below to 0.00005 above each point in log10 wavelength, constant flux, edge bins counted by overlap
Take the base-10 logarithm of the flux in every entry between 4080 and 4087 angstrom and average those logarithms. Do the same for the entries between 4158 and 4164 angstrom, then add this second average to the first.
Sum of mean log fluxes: 2.52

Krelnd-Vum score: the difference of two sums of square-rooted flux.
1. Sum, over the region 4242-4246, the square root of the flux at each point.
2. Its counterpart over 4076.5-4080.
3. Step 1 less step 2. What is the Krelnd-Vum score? -0.5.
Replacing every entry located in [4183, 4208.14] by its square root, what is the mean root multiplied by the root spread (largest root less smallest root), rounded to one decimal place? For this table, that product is 2.0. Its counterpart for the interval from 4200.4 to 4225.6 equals 1.8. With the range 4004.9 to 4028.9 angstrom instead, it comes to 3.7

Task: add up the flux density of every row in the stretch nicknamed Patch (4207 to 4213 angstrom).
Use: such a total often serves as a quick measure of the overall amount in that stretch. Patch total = 113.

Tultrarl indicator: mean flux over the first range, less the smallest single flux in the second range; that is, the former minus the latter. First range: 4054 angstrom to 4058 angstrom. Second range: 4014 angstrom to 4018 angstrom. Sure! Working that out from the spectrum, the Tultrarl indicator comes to 1.1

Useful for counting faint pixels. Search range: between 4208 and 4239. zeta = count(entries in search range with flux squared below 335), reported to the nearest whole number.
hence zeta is 10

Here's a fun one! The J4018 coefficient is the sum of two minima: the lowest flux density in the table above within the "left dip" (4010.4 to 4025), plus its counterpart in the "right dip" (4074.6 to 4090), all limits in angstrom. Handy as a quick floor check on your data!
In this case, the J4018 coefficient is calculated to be 36.2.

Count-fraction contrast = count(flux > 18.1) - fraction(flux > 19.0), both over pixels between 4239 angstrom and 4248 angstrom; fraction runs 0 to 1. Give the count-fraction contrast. 7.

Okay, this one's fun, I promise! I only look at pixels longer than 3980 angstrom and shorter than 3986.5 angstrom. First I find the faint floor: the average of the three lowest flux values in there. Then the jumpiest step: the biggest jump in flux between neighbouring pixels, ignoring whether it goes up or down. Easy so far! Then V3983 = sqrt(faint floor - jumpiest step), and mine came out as 4.5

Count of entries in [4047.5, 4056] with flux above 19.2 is 1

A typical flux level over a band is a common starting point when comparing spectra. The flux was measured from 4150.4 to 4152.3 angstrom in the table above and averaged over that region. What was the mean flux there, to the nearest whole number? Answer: 18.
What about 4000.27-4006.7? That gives 25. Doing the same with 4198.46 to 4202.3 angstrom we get 20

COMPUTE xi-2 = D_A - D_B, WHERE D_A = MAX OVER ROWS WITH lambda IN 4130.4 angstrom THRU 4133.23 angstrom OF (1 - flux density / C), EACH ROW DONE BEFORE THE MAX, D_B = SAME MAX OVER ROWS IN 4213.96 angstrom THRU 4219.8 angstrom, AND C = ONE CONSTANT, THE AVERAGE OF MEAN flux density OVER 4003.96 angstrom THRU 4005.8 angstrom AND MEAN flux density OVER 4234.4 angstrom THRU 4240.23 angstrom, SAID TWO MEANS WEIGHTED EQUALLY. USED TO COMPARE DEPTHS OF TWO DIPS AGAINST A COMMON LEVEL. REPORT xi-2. 0.07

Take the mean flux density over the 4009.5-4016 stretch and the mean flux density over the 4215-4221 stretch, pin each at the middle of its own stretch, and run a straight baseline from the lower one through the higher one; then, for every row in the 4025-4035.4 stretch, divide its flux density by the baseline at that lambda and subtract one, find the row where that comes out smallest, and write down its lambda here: 4031.25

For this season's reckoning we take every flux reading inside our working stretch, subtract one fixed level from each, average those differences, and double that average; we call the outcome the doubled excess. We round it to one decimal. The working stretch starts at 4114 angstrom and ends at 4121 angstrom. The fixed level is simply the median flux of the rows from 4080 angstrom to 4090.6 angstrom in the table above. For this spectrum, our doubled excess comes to -0.6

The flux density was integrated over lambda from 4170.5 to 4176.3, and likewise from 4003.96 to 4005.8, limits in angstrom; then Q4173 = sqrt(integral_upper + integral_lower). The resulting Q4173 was 12.2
